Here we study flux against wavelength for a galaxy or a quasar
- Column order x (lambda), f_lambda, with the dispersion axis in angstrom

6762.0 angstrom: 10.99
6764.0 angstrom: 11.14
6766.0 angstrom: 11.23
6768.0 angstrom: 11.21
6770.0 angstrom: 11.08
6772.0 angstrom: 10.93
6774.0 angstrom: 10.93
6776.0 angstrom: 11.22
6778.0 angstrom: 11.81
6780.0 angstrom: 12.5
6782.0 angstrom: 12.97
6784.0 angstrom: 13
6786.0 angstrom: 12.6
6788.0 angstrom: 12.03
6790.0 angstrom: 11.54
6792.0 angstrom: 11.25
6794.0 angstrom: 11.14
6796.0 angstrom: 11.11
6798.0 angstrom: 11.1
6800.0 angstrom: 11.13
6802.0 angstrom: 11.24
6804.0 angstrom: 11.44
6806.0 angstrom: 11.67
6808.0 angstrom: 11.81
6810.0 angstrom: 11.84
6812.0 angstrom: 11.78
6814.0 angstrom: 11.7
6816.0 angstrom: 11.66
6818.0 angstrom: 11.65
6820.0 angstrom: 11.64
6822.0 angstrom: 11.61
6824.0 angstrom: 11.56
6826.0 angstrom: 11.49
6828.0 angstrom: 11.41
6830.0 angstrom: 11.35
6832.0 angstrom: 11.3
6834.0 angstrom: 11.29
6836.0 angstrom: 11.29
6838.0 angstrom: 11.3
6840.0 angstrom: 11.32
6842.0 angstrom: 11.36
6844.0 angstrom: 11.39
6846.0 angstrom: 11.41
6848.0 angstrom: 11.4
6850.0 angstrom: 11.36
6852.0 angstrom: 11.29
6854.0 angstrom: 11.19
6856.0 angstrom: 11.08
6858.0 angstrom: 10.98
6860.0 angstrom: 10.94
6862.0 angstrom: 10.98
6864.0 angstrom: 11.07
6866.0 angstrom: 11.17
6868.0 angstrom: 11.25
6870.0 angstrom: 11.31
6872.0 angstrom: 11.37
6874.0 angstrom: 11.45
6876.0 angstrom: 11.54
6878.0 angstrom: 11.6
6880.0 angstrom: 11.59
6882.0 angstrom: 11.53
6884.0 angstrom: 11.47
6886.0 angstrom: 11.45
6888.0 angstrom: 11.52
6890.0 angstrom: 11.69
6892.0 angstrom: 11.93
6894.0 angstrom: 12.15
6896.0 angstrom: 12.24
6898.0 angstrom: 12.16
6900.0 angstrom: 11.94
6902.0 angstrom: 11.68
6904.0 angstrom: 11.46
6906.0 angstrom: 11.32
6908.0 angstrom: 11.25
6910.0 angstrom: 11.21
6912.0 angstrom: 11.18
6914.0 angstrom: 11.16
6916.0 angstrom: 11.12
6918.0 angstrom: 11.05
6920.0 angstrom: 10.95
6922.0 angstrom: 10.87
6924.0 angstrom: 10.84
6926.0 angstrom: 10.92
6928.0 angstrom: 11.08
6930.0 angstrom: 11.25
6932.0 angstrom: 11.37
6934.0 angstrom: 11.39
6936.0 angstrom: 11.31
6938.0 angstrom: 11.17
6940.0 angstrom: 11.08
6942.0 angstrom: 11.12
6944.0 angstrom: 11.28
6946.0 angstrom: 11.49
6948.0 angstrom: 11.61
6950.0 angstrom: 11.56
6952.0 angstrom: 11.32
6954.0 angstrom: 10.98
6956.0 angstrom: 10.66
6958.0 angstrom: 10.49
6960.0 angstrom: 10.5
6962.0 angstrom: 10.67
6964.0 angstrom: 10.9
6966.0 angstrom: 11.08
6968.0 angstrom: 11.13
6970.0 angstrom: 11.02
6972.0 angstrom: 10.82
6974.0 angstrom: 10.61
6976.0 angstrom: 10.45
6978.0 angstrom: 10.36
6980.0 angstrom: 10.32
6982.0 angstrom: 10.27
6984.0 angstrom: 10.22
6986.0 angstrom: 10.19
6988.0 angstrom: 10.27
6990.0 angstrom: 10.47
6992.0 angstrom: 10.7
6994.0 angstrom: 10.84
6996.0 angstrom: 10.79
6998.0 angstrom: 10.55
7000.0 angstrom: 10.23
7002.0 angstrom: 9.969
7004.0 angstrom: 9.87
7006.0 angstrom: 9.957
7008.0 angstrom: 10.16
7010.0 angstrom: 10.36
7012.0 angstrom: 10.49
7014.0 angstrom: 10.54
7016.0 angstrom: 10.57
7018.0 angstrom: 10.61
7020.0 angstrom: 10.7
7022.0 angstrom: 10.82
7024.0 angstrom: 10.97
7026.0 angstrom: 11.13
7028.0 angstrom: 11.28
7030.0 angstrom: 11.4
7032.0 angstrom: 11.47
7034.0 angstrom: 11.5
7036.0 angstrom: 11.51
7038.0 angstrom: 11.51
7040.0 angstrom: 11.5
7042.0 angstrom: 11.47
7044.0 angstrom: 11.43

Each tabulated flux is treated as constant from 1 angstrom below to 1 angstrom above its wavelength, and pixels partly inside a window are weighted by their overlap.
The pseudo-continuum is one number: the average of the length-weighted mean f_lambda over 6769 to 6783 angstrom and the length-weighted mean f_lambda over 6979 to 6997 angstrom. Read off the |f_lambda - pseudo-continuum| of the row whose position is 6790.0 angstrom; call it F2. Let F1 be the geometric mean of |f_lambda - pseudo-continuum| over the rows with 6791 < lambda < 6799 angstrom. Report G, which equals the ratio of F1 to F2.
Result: 0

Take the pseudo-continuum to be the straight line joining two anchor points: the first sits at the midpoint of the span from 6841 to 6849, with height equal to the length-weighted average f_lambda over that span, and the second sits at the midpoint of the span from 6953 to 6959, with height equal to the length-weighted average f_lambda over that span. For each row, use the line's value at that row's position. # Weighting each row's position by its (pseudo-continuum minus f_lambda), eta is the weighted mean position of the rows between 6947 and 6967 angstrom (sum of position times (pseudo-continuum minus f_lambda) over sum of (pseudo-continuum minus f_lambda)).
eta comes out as 6952.5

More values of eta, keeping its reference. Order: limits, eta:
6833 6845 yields 6837.1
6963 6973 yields 6967.9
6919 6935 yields 6932.1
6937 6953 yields 6946.4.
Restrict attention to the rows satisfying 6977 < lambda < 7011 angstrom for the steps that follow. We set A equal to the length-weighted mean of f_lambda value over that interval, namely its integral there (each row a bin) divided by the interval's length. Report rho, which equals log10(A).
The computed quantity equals 1.01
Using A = 10.3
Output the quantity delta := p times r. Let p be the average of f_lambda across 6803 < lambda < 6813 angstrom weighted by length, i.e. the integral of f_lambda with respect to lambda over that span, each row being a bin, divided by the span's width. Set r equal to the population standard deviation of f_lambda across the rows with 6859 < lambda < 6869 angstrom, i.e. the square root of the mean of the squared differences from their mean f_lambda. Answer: 1.4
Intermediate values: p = 11.7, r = 0.115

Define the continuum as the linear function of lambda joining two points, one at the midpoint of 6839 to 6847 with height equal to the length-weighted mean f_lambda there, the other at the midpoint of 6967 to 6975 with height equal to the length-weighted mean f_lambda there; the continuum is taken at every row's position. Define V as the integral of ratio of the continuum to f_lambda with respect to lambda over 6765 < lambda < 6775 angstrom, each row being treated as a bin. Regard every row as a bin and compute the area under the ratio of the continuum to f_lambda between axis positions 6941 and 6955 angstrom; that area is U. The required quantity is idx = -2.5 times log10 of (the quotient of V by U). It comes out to 0.3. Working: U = 13.6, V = 11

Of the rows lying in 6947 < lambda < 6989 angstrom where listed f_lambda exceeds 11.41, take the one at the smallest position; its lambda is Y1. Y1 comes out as 6948.0 angstrom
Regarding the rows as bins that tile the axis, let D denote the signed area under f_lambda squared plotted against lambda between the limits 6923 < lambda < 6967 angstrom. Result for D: 5420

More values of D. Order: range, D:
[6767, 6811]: 5954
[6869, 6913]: 5917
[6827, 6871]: 5567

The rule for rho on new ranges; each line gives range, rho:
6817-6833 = 1.06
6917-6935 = 1.04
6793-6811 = 1.06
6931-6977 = 1.04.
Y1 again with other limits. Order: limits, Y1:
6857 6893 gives 6874.0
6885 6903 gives 6886.0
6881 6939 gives 6882.0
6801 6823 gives 6804.0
